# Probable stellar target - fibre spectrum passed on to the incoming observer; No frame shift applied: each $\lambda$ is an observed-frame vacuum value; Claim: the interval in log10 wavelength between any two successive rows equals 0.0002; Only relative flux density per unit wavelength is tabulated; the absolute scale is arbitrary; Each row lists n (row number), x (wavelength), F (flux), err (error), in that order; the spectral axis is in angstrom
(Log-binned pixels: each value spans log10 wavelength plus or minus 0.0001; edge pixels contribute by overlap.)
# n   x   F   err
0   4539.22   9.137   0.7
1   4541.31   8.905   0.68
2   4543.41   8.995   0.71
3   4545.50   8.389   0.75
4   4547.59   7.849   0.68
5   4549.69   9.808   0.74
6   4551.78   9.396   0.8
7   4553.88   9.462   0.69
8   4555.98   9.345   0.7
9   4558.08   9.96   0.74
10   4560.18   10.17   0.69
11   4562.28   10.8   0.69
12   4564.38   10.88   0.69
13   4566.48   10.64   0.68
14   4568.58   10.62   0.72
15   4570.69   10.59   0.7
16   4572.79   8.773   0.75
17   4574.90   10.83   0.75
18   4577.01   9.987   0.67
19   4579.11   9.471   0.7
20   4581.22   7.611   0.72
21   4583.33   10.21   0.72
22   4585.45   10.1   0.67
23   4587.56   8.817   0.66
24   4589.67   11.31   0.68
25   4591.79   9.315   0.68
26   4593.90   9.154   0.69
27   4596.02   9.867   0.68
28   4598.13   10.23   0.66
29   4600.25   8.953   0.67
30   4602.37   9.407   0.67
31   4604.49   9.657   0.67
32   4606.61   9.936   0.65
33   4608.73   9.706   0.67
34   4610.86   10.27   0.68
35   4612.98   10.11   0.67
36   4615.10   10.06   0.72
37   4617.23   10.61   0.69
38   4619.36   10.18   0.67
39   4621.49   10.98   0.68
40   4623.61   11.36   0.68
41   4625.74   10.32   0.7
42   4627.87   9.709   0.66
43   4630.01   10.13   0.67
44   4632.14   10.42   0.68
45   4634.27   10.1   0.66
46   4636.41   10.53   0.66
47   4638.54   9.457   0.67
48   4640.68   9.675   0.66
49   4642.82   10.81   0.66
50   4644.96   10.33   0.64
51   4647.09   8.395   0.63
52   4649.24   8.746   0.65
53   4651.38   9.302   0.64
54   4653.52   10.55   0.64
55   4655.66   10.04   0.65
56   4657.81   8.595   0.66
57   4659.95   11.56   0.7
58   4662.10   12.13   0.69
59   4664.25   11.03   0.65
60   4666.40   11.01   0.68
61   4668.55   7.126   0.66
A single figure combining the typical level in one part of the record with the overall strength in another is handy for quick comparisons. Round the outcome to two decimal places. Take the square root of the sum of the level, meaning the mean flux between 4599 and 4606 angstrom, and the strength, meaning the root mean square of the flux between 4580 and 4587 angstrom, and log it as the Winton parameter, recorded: 4.33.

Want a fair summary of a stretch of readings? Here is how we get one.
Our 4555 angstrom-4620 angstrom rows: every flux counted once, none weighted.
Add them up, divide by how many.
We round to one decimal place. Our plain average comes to 9.9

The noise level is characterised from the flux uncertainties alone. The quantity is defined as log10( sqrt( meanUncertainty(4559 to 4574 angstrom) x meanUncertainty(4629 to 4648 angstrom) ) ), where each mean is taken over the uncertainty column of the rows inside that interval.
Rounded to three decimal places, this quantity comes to -0.167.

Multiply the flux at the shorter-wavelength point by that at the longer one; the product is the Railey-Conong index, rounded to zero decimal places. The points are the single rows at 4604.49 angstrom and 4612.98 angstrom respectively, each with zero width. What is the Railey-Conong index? 98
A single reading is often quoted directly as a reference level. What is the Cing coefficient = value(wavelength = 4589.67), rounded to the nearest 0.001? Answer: 11.310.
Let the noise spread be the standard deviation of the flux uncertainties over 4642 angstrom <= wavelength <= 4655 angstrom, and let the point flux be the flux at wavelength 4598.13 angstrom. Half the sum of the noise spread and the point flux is 5.12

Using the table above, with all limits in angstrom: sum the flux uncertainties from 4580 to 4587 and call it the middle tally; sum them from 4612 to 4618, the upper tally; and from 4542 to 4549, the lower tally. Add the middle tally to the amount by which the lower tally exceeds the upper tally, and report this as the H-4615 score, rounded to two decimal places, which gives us 2.17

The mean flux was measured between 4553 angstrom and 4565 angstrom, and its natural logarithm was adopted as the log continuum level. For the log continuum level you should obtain 2.31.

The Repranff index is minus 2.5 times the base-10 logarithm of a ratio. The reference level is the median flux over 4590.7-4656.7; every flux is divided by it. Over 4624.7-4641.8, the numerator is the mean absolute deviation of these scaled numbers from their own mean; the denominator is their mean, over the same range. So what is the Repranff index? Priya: 3.74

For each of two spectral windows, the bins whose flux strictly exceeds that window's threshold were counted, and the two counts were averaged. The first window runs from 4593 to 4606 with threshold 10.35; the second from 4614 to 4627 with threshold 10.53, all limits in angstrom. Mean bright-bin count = 1.5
